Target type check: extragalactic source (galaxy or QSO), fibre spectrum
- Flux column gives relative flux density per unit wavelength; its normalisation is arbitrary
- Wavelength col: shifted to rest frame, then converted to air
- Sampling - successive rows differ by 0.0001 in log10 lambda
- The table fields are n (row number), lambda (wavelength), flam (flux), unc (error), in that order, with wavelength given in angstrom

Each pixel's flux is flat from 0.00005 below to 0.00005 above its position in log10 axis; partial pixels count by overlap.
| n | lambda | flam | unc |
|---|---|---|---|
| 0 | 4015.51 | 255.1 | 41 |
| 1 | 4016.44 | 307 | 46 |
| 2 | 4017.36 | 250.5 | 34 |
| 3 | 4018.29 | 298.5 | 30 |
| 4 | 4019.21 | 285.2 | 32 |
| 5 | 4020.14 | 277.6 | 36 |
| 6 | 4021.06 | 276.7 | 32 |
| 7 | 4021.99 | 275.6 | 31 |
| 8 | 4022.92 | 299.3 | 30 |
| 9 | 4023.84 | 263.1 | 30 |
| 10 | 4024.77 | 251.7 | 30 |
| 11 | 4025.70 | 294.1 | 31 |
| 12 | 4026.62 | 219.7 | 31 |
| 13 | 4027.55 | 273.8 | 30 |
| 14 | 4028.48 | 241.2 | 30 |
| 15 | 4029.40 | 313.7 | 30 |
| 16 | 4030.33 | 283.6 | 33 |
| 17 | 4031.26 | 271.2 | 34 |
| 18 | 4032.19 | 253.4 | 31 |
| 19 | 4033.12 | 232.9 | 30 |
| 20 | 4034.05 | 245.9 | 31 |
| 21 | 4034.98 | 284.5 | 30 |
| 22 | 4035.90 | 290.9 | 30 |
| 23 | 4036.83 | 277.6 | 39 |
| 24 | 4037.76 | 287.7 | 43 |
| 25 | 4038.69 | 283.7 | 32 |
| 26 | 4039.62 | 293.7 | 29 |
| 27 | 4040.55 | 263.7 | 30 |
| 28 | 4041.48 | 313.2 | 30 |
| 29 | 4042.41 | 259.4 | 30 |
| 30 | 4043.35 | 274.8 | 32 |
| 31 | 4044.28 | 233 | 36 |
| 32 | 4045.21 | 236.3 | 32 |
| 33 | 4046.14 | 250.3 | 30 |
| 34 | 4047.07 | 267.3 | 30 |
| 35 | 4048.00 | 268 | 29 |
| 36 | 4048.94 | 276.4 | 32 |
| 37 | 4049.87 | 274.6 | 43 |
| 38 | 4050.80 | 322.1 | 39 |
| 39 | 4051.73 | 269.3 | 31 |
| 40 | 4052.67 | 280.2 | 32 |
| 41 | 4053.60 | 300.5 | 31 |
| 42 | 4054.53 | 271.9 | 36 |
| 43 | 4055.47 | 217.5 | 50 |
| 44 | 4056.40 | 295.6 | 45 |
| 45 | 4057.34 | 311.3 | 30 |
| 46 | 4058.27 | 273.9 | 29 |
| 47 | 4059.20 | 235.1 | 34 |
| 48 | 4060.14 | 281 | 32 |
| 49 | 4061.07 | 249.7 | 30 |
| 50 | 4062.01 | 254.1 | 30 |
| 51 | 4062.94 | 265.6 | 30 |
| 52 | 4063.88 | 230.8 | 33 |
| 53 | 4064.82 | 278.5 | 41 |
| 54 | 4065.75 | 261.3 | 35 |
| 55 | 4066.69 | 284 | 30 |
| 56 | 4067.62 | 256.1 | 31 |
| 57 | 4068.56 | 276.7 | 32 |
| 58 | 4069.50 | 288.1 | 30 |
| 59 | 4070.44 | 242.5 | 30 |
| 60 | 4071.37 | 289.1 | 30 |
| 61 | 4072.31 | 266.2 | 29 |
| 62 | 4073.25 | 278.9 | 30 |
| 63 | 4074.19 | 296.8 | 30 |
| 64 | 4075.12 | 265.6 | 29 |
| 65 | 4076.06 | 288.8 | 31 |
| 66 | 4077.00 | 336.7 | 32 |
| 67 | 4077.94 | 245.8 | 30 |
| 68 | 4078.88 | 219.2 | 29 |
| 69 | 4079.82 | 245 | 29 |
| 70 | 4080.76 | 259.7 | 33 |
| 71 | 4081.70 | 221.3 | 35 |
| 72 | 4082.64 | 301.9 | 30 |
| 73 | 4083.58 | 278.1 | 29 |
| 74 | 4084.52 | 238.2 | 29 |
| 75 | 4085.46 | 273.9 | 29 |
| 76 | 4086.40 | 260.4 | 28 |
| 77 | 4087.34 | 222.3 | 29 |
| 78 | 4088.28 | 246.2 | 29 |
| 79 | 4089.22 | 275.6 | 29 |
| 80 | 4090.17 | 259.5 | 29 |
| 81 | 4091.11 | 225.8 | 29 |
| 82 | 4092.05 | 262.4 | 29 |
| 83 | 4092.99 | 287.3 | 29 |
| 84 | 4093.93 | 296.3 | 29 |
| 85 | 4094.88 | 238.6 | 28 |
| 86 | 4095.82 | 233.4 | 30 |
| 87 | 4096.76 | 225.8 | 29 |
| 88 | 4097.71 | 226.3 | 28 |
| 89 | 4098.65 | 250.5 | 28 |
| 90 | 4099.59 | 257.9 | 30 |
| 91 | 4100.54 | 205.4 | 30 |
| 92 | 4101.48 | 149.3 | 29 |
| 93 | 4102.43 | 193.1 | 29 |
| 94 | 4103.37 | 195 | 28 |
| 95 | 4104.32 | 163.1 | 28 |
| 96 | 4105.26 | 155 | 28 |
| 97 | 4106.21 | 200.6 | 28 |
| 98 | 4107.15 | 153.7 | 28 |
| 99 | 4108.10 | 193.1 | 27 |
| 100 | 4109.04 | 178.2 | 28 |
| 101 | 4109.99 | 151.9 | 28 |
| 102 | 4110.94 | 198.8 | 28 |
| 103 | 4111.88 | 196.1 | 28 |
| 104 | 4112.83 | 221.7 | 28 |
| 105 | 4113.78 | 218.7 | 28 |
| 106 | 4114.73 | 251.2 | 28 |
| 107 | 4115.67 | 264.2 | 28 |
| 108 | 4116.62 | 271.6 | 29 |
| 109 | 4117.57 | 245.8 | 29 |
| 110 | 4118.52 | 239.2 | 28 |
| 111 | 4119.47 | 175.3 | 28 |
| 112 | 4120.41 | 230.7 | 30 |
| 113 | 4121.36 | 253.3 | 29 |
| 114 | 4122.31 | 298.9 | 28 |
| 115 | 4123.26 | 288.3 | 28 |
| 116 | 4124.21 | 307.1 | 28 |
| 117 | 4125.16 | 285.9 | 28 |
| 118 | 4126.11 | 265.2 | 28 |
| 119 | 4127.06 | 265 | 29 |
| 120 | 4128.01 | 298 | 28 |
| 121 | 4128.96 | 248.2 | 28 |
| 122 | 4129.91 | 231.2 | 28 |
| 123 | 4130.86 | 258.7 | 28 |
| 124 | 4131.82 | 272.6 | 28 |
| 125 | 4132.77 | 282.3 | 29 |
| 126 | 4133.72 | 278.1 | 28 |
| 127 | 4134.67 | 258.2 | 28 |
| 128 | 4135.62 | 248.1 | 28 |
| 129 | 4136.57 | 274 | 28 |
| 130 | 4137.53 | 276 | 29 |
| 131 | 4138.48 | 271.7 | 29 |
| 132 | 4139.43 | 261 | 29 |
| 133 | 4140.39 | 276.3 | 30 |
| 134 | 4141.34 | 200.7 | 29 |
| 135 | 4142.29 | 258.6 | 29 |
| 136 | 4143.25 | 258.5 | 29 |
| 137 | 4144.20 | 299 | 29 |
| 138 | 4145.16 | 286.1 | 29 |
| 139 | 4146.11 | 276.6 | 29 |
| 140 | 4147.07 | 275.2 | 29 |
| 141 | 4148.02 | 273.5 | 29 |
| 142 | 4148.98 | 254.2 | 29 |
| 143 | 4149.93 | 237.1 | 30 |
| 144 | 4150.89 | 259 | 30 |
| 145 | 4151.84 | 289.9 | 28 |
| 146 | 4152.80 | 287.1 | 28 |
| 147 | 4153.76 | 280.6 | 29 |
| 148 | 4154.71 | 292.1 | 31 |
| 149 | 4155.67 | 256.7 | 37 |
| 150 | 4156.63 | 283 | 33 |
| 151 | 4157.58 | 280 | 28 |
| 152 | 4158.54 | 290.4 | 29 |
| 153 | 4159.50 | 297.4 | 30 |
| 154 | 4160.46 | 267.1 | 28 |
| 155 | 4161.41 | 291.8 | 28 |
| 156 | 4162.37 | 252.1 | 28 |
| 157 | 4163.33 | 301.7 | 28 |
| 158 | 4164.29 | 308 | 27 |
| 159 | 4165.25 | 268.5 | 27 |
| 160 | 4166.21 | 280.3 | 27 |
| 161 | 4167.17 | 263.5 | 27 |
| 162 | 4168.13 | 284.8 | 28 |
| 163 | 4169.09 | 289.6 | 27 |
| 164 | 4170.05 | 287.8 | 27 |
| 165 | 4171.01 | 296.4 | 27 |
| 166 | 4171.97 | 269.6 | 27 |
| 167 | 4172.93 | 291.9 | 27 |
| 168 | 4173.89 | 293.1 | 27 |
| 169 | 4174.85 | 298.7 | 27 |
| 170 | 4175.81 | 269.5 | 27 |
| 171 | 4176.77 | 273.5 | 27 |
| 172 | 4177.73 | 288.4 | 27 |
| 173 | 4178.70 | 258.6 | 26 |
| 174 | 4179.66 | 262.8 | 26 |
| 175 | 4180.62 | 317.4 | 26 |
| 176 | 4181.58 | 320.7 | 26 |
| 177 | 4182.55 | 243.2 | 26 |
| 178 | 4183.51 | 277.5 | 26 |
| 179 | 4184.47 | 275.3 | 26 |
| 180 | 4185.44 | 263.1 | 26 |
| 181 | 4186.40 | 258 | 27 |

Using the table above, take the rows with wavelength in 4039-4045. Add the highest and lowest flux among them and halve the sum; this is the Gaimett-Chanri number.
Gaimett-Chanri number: 273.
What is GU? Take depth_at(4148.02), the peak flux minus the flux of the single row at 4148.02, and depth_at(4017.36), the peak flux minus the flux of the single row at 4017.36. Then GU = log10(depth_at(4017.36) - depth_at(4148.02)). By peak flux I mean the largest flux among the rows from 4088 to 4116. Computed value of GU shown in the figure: 1.36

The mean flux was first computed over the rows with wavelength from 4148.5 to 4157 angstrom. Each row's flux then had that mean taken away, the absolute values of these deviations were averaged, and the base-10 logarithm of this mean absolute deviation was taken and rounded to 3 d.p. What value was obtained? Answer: 1.235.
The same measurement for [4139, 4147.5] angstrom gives 1.273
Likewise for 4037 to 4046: 1.322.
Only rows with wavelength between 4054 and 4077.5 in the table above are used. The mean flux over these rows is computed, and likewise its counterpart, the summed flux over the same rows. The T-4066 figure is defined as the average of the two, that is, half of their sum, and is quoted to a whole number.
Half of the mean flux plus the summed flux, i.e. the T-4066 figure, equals 3534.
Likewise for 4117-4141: 3426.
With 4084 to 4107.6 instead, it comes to 2962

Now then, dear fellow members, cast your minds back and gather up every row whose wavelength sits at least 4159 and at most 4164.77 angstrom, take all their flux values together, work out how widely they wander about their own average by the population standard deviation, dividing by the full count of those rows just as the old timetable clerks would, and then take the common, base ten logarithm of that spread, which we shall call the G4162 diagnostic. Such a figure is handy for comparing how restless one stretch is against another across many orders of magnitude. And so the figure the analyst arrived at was 1.30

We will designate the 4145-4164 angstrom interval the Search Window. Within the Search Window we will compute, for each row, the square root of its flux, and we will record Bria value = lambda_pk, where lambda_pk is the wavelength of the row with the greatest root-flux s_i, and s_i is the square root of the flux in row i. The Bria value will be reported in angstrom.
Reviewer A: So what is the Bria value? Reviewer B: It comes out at 4163.33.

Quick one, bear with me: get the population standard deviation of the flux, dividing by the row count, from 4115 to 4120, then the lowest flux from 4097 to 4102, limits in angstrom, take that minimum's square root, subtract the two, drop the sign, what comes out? 22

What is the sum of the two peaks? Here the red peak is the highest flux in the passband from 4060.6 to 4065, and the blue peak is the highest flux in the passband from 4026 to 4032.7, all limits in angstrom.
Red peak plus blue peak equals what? 592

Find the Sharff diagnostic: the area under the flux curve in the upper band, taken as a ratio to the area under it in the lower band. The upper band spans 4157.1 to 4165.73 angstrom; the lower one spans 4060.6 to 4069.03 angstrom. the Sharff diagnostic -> 1.11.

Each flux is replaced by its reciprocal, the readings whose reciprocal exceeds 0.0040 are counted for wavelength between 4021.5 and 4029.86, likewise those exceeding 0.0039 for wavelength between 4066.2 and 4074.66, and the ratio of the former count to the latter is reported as 1.0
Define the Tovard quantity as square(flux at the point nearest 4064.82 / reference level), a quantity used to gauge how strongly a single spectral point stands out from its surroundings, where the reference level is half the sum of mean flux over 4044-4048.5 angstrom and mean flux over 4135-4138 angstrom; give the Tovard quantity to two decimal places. 1.16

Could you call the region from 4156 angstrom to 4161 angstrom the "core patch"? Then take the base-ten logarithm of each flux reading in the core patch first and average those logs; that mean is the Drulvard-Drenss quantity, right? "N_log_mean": 2.45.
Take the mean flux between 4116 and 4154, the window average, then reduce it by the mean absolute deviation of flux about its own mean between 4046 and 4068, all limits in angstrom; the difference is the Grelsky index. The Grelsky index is 247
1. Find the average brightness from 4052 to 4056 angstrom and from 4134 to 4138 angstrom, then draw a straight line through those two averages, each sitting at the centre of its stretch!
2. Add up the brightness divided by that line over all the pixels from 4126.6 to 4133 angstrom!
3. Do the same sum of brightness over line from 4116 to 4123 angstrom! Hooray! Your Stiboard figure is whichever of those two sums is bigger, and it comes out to 7.0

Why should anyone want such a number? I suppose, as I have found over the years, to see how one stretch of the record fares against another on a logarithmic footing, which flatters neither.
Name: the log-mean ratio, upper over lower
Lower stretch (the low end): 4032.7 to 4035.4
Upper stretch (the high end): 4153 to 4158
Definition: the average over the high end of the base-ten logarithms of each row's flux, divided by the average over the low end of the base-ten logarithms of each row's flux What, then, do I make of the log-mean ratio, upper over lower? 1.02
